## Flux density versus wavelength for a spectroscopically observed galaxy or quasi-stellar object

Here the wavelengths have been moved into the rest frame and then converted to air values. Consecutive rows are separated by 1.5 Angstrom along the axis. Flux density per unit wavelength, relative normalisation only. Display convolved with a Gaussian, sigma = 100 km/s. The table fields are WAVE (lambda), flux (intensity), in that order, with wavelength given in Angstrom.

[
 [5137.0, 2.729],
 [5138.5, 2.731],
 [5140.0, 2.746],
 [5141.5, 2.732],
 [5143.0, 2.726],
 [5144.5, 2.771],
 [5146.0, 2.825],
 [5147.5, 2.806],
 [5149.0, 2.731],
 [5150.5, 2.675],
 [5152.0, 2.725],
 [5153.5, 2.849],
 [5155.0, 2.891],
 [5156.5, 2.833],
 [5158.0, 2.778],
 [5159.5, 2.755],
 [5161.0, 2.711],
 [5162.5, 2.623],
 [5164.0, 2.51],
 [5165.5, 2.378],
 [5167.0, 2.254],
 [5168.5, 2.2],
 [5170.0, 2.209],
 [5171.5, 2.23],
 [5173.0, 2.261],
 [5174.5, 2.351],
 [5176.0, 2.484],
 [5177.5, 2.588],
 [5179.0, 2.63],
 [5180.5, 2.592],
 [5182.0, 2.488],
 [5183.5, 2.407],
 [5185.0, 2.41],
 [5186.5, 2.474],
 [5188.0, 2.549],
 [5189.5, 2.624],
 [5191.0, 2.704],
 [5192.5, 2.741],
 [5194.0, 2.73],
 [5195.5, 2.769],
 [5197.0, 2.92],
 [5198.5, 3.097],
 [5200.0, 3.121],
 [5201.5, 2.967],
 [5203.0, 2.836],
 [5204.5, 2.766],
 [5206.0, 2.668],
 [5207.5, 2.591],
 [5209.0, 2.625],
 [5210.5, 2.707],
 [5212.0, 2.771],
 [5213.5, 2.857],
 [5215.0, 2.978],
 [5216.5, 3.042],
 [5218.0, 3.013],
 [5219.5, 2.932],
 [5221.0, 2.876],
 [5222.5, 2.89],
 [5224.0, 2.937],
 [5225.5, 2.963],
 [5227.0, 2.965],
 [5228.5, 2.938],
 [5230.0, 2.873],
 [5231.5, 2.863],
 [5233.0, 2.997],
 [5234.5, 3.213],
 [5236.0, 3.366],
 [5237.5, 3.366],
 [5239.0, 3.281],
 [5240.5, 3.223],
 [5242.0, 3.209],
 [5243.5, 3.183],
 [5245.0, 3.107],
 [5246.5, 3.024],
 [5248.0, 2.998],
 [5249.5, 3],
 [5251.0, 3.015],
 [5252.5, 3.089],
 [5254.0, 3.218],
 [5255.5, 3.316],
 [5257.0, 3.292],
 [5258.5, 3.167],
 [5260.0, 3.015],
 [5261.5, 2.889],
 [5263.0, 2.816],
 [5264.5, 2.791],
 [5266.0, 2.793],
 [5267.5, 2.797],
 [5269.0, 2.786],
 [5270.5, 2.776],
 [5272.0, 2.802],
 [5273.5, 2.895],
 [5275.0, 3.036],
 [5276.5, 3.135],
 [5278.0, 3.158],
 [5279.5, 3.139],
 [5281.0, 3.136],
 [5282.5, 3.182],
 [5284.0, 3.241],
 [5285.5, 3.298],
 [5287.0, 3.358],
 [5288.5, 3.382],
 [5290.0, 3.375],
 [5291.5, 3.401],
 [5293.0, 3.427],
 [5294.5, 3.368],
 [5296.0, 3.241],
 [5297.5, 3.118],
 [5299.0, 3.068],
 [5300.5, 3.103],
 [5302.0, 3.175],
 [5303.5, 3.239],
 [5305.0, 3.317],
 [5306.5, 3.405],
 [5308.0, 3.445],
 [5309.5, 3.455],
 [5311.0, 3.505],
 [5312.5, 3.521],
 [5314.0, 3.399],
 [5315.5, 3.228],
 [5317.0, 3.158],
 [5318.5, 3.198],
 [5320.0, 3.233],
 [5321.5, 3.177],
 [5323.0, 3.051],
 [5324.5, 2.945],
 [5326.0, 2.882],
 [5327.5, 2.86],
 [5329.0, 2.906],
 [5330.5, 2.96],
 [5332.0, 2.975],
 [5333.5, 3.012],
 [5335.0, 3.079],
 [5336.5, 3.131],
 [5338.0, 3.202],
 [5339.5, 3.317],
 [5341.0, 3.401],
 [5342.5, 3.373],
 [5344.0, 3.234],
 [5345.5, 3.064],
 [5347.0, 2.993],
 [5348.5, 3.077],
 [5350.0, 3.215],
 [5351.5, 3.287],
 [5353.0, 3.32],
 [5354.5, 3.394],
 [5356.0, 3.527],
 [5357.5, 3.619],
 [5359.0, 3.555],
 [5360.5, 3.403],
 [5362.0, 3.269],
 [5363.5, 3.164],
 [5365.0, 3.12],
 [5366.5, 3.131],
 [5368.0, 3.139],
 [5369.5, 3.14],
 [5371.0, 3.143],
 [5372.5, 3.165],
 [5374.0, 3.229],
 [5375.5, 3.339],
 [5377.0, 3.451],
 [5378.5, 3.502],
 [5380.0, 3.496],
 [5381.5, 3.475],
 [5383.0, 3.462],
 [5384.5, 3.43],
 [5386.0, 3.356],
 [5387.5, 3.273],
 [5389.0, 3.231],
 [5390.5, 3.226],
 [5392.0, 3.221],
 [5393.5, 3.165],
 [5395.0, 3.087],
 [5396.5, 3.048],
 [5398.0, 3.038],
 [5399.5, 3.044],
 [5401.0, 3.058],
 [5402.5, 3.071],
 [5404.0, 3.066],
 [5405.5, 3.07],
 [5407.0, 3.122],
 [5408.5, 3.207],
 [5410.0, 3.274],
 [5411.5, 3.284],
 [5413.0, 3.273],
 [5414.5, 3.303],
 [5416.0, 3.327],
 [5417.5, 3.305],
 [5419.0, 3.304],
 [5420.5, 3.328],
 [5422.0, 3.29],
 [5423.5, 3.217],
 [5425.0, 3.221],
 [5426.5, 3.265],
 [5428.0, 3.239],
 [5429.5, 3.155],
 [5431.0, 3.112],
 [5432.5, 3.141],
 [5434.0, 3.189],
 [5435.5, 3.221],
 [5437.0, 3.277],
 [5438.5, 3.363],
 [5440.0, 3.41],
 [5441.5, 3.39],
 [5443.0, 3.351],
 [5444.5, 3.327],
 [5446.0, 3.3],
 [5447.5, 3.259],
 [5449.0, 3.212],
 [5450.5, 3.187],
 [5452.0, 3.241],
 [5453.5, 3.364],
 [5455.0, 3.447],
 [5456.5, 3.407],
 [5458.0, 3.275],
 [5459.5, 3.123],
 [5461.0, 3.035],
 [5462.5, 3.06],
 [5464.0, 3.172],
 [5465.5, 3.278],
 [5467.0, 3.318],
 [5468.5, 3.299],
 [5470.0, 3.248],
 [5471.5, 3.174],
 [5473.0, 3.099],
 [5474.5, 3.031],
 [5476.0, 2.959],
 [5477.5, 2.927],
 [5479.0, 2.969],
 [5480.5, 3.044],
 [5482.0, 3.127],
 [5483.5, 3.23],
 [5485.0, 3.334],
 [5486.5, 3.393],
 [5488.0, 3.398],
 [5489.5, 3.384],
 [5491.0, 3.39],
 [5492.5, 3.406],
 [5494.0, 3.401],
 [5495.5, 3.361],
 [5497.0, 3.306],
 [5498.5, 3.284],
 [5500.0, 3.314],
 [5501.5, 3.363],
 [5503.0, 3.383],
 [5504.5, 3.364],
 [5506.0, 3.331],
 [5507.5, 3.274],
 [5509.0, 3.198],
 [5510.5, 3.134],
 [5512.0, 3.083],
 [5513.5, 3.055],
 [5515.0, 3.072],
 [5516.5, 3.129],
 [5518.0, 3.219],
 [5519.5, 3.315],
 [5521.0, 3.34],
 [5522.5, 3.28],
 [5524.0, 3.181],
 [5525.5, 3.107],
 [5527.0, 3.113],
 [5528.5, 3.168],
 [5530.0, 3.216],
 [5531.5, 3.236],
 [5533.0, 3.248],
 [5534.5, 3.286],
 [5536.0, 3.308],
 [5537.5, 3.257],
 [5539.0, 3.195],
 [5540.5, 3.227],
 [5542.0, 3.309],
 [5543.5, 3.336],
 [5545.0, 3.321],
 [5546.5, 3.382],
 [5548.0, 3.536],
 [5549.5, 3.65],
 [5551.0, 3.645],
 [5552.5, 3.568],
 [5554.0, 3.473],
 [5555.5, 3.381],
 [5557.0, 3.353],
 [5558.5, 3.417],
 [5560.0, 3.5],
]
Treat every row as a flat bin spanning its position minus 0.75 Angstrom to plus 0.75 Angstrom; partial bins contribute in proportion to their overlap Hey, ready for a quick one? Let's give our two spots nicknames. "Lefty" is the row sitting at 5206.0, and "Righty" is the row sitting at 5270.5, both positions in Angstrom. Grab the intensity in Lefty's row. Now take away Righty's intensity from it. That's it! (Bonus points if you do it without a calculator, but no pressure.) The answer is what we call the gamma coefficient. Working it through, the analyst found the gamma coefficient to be -0.11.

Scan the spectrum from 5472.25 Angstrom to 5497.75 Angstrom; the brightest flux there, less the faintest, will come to 0.48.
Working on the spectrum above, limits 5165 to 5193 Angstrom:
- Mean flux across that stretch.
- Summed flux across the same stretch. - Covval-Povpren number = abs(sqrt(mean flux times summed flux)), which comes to 10.7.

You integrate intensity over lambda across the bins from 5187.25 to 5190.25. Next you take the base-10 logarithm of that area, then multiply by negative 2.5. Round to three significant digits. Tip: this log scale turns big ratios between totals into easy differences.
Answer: -2.22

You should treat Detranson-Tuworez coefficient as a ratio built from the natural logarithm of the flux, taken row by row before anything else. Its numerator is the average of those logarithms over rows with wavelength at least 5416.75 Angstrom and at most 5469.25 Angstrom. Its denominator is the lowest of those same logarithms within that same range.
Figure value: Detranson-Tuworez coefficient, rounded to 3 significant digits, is 1.06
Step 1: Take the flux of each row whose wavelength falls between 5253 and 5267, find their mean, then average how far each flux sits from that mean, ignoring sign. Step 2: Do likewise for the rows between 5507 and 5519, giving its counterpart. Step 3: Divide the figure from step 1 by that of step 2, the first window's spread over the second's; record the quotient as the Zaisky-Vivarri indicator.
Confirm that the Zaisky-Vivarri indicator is 3.0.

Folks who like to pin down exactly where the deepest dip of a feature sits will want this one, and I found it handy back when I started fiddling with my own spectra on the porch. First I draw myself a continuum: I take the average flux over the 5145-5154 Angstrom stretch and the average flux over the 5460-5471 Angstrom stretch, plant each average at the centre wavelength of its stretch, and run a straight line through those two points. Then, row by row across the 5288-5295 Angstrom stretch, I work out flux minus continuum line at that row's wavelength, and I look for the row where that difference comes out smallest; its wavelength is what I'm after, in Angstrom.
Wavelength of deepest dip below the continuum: 5294.5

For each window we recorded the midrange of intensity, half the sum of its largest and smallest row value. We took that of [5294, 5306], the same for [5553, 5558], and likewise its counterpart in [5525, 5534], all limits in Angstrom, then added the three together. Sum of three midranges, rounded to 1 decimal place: 9.8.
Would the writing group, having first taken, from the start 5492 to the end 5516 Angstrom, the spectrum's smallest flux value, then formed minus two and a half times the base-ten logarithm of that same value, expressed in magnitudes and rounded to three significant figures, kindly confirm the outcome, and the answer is -1.21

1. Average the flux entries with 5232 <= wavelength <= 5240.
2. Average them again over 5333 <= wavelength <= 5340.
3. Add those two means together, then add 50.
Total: 56.4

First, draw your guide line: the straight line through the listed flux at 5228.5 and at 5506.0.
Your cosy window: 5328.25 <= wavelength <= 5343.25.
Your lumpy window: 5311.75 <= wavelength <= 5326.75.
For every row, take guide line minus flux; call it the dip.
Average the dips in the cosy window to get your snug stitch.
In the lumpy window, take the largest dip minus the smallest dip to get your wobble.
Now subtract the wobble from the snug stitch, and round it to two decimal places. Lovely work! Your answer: -0.70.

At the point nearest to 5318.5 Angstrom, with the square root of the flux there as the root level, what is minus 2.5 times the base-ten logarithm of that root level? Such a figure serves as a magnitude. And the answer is -0.631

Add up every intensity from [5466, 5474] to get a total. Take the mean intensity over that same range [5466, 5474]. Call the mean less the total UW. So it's -12.9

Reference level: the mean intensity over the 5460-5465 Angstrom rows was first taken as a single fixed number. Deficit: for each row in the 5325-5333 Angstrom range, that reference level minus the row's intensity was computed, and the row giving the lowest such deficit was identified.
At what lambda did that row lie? 5332.0 Angstrom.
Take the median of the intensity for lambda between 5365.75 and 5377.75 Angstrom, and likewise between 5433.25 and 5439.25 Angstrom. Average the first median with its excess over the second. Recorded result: 1.5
